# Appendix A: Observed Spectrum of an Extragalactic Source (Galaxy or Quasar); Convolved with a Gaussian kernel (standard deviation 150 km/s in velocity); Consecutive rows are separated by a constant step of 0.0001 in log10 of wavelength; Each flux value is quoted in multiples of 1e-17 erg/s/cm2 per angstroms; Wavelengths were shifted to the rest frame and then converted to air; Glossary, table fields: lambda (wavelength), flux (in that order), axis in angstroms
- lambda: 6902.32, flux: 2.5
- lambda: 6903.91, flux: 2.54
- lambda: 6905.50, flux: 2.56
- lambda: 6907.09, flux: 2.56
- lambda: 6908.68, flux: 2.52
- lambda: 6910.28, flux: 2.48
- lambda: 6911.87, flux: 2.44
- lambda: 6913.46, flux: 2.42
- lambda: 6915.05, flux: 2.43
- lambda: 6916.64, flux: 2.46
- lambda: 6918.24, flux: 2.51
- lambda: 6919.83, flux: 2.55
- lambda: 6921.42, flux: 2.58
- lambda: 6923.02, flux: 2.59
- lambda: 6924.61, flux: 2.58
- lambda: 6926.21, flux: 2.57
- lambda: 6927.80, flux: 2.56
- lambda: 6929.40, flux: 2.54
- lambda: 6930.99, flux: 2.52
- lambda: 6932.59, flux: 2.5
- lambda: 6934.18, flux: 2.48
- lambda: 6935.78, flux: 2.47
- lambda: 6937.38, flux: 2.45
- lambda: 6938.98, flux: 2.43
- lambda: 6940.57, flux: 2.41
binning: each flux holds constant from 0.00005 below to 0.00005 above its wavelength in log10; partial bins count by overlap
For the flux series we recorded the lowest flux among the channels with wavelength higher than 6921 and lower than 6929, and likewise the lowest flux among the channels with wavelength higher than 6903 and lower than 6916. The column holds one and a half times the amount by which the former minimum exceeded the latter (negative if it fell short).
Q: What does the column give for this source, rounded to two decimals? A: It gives 0.21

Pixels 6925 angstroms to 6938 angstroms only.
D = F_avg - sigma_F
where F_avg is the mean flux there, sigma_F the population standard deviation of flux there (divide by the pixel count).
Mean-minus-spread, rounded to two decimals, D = 2.47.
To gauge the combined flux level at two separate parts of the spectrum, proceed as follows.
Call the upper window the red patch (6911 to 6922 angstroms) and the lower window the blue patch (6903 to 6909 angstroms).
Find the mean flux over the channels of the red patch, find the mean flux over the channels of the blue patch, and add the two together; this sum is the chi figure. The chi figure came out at 5.03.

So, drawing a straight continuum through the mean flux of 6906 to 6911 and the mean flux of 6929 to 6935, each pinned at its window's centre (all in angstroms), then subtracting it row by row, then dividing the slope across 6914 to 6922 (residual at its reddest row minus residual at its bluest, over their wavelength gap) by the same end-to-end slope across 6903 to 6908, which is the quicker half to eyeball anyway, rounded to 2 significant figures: 3.6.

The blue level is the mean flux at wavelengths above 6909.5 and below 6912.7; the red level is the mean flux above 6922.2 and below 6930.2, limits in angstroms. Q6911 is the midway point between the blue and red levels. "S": 2.51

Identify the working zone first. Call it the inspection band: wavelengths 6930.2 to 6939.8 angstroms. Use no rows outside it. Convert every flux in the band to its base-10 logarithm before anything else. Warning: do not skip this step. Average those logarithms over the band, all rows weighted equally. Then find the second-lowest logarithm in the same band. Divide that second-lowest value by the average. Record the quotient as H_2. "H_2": 0.989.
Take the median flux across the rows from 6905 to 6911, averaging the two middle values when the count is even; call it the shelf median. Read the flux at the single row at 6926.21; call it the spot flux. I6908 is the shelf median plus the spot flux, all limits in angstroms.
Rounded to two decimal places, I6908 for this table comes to 5.11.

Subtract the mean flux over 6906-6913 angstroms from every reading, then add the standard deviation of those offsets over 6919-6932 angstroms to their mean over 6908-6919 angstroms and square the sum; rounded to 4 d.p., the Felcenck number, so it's 0.0001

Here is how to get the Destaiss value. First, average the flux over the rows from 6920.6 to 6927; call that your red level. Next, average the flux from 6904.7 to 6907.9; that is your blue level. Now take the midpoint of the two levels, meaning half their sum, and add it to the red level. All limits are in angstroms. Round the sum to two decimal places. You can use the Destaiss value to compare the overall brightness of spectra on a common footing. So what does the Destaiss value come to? 5.15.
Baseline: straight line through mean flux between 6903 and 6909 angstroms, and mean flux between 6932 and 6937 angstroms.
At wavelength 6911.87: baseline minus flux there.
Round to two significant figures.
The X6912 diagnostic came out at 0.093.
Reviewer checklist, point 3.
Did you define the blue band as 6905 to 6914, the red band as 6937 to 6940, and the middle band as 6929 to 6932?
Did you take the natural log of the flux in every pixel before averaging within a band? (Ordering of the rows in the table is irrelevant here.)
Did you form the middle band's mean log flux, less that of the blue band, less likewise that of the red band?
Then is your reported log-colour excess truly -0.88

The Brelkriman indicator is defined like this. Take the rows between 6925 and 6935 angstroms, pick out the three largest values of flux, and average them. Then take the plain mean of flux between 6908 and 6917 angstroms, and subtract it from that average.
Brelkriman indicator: 0.10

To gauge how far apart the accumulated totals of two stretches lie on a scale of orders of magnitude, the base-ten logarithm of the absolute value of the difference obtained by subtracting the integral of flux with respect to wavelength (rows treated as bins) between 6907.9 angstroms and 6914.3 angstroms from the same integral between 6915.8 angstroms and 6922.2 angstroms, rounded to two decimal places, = -0.40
